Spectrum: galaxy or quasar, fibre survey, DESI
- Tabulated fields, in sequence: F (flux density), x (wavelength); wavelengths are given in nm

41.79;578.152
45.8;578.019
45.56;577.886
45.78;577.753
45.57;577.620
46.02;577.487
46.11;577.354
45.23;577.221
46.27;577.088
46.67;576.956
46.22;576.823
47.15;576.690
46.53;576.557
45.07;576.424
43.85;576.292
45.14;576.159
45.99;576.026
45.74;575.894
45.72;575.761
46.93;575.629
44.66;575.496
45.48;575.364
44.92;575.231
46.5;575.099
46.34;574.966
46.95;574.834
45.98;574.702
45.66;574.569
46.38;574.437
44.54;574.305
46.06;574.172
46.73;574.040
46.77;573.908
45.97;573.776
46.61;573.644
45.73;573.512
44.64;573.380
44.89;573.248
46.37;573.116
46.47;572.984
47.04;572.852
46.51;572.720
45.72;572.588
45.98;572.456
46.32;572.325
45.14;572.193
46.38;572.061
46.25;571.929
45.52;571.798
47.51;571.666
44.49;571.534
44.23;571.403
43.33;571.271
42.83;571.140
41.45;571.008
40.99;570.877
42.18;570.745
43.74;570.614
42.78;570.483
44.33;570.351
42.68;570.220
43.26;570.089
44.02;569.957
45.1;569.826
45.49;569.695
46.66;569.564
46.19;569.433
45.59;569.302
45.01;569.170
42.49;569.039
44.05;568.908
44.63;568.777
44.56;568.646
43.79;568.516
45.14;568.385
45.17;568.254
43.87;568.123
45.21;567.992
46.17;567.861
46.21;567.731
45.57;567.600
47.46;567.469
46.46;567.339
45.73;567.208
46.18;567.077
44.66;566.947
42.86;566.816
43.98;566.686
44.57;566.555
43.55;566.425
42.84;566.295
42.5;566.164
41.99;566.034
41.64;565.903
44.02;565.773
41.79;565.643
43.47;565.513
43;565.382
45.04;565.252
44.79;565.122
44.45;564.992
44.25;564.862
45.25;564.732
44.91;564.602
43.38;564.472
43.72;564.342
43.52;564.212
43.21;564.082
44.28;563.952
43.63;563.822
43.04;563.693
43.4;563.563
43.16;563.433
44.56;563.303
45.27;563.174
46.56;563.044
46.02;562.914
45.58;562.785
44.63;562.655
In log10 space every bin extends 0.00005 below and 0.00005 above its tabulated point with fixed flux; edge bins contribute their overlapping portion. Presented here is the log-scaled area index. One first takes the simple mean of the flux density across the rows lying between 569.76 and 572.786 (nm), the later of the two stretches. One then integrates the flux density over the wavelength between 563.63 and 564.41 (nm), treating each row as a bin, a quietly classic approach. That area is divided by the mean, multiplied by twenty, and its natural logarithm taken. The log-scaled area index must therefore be 2.7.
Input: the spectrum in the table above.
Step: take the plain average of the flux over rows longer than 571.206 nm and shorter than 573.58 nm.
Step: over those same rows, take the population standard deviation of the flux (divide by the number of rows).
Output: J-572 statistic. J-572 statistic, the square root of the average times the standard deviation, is 6.9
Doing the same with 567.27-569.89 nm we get 7.1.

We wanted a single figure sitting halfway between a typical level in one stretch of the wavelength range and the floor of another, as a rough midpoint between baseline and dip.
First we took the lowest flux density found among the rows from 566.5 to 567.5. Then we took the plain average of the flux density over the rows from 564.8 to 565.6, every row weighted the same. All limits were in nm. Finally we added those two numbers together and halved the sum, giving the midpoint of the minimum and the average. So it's 43.5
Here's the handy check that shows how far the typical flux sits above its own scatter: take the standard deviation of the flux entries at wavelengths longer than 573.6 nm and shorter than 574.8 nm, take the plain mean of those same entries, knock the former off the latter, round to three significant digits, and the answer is 45.4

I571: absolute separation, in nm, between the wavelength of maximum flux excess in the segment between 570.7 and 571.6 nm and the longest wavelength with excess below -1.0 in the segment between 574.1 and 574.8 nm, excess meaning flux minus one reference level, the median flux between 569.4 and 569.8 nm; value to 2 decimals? 2.77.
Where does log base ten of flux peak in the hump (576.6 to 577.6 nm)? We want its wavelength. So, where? 576.690 nm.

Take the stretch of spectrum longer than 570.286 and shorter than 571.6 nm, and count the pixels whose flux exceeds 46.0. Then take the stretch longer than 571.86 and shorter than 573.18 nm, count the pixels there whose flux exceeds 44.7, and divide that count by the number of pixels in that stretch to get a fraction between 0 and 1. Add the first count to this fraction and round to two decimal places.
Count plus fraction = 1.00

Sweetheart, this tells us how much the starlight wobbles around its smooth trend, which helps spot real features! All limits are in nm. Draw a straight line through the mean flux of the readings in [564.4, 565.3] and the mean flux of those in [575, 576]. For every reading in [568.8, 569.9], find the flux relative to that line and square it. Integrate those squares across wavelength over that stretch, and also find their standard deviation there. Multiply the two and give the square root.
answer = 1.8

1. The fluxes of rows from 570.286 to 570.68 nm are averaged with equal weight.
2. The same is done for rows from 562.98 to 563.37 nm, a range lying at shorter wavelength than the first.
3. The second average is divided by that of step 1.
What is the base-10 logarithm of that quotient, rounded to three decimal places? 0.018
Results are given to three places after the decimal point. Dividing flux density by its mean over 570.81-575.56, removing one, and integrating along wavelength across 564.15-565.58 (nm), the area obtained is -0.042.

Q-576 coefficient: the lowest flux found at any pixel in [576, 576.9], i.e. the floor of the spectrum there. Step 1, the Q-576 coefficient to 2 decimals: 43.85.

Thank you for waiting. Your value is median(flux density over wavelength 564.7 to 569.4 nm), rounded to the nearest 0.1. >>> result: 44.6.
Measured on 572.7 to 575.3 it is 46.4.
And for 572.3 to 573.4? 46.3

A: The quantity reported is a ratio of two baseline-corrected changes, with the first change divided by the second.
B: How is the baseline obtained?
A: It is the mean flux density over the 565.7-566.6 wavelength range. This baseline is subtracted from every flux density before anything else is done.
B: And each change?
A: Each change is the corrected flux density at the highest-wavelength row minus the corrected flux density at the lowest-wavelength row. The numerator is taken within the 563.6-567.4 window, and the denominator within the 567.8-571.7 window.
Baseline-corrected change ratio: 2.6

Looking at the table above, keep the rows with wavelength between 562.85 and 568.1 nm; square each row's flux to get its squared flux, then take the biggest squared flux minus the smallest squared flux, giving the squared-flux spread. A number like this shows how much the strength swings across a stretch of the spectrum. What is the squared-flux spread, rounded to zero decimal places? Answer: 519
